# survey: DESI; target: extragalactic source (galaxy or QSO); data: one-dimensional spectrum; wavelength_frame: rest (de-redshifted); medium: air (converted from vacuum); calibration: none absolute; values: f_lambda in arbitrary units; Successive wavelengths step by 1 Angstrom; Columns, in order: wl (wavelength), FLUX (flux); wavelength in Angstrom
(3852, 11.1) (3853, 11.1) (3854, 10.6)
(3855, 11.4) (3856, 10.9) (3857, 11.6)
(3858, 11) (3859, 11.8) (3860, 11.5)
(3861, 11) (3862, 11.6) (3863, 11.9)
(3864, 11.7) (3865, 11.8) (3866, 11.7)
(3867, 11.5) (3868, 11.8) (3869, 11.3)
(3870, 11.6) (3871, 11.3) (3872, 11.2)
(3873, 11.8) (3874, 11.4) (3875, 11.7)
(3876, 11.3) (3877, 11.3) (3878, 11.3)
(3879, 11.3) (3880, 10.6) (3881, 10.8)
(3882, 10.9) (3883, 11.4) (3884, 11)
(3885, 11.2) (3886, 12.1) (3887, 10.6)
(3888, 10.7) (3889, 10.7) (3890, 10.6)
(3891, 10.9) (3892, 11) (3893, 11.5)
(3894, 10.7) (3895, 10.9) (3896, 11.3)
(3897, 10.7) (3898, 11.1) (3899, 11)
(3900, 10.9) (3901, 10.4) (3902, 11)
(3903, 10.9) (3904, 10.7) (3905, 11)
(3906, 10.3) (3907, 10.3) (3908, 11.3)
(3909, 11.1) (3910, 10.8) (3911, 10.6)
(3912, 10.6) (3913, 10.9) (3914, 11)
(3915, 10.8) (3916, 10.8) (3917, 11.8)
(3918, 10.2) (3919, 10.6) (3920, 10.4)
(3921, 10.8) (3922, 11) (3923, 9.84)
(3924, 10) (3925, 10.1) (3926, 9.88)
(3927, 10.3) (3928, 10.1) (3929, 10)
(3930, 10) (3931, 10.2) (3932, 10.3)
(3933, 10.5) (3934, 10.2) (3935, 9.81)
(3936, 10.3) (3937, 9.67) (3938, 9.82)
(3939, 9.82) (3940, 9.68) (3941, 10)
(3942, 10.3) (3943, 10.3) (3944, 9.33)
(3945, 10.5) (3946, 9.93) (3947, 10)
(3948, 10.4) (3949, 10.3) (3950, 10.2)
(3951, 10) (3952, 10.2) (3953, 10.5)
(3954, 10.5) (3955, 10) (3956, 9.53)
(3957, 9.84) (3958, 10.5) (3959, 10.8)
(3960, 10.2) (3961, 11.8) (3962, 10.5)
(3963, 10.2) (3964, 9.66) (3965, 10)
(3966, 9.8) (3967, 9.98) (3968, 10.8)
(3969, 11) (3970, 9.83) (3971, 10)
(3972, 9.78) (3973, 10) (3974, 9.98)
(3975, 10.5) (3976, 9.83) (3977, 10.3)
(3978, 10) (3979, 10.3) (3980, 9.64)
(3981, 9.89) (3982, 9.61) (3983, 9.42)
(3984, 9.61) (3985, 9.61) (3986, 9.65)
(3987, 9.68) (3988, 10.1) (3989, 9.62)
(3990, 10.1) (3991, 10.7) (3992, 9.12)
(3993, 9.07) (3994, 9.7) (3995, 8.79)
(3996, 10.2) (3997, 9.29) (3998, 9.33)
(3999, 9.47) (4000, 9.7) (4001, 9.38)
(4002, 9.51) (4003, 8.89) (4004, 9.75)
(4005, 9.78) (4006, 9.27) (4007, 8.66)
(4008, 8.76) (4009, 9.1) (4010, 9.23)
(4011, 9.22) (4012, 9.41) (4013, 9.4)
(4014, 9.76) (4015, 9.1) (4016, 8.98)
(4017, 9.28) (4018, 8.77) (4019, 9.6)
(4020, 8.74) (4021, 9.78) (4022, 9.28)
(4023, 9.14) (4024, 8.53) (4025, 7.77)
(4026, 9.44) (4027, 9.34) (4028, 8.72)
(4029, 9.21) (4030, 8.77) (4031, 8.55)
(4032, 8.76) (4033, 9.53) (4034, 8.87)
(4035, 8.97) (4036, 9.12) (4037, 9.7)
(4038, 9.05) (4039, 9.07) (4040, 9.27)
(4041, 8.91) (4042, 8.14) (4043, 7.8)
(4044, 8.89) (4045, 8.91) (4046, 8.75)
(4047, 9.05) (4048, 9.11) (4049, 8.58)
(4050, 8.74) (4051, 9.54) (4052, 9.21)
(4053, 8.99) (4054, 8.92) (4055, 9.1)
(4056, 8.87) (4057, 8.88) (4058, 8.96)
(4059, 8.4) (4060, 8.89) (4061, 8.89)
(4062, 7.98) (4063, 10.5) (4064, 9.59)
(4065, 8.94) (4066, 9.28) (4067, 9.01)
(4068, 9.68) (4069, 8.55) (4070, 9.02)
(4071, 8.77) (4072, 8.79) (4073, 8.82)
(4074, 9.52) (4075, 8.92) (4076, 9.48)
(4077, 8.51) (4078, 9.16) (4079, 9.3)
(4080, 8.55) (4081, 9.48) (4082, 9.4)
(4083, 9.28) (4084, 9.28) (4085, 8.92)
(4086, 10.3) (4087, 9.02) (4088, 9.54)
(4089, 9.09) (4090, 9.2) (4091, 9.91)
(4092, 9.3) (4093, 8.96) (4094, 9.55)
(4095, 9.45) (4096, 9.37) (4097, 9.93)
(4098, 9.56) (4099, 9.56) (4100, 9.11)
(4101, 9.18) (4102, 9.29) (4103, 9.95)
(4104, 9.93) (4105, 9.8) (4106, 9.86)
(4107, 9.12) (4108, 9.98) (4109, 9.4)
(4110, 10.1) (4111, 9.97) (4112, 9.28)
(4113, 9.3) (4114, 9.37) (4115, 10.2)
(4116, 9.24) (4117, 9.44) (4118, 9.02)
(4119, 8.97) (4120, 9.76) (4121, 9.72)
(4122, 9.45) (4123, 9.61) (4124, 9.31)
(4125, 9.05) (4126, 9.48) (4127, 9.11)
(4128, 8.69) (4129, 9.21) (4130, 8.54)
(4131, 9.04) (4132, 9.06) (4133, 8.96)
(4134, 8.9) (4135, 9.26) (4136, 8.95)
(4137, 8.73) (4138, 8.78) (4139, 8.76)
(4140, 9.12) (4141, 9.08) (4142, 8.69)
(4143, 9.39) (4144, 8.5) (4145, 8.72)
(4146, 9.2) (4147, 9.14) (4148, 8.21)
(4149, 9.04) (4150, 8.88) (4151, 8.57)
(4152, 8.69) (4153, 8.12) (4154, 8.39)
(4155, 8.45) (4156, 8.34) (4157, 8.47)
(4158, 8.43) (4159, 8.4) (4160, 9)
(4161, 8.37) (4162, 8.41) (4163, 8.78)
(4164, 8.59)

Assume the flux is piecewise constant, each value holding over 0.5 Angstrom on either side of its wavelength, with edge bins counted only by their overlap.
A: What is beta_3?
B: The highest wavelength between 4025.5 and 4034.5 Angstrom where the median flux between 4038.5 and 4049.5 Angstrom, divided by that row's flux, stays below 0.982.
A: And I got 4033 Angstrom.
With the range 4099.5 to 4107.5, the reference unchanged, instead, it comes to 4107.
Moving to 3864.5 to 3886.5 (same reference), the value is 3886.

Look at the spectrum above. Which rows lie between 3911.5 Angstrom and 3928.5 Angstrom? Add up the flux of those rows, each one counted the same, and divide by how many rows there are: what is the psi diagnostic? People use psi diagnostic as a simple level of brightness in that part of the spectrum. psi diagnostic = 10.5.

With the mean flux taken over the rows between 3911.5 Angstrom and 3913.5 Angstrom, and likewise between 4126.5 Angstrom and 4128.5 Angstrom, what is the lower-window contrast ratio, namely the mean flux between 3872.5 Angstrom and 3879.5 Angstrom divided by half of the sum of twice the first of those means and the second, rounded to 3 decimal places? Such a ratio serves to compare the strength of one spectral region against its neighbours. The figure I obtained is 0.753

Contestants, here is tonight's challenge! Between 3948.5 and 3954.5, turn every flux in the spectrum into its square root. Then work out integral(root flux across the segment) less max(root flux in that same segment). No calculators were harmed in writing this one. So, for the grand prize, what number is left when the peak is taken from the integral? 16.0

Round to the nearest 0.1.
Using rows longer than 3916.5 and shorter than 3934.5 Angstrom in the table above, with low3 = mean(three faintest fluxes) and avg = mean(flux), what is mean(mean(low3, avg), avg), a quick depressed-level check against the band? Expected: 10.2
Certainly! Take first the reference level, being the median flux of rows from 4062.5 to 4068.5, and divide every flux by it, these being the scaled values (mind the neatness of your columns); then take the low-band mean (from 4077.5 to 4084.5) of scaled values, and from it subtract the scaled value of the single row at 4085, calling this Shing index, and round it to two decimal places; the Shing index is 0.03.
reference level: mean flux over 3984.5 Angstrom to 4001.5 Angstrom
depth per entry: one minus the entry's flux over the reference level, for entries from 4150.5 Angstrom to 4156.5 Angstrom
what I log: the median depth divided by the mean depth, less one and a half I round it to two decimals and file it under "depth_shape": -0.49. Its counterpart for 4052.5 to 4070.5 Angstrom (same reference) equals -0.37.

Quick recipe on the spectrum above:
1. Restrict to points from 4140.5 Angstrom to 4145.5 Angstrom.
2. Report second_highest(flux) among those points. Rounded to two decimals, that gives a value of 9.08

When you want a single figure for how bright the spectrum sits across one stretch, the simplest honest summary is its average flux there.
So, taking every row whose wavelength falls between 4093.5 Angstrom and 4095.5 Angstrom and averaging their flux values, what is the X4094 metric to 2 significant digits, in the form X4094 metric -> 9.5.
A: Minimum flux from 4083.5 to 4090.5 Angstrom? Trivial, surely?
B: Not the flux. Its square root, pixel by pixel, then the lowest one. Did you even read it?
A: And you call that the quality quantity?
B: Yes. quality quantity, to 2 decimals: 2.99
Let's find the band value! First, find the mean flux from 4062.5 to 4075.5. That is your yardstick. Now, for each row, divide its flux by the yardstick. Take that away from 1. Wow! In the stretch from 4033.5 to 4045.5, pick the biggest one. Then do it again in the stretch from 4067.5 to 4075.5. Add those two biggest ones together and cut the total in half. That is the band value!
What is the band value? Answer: 0.11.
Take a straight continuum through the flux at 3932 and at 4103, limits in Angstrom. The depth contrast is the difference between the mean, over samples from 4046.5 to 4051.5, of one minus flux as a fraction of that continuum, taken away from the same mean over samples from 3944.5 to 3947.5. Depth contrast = -0.093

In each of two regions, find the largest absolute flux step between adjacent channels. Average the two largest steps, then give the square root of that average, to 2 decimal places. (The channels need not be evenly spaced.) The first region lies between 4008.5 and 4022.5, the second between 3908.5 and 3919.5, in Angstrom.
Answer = 1.15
